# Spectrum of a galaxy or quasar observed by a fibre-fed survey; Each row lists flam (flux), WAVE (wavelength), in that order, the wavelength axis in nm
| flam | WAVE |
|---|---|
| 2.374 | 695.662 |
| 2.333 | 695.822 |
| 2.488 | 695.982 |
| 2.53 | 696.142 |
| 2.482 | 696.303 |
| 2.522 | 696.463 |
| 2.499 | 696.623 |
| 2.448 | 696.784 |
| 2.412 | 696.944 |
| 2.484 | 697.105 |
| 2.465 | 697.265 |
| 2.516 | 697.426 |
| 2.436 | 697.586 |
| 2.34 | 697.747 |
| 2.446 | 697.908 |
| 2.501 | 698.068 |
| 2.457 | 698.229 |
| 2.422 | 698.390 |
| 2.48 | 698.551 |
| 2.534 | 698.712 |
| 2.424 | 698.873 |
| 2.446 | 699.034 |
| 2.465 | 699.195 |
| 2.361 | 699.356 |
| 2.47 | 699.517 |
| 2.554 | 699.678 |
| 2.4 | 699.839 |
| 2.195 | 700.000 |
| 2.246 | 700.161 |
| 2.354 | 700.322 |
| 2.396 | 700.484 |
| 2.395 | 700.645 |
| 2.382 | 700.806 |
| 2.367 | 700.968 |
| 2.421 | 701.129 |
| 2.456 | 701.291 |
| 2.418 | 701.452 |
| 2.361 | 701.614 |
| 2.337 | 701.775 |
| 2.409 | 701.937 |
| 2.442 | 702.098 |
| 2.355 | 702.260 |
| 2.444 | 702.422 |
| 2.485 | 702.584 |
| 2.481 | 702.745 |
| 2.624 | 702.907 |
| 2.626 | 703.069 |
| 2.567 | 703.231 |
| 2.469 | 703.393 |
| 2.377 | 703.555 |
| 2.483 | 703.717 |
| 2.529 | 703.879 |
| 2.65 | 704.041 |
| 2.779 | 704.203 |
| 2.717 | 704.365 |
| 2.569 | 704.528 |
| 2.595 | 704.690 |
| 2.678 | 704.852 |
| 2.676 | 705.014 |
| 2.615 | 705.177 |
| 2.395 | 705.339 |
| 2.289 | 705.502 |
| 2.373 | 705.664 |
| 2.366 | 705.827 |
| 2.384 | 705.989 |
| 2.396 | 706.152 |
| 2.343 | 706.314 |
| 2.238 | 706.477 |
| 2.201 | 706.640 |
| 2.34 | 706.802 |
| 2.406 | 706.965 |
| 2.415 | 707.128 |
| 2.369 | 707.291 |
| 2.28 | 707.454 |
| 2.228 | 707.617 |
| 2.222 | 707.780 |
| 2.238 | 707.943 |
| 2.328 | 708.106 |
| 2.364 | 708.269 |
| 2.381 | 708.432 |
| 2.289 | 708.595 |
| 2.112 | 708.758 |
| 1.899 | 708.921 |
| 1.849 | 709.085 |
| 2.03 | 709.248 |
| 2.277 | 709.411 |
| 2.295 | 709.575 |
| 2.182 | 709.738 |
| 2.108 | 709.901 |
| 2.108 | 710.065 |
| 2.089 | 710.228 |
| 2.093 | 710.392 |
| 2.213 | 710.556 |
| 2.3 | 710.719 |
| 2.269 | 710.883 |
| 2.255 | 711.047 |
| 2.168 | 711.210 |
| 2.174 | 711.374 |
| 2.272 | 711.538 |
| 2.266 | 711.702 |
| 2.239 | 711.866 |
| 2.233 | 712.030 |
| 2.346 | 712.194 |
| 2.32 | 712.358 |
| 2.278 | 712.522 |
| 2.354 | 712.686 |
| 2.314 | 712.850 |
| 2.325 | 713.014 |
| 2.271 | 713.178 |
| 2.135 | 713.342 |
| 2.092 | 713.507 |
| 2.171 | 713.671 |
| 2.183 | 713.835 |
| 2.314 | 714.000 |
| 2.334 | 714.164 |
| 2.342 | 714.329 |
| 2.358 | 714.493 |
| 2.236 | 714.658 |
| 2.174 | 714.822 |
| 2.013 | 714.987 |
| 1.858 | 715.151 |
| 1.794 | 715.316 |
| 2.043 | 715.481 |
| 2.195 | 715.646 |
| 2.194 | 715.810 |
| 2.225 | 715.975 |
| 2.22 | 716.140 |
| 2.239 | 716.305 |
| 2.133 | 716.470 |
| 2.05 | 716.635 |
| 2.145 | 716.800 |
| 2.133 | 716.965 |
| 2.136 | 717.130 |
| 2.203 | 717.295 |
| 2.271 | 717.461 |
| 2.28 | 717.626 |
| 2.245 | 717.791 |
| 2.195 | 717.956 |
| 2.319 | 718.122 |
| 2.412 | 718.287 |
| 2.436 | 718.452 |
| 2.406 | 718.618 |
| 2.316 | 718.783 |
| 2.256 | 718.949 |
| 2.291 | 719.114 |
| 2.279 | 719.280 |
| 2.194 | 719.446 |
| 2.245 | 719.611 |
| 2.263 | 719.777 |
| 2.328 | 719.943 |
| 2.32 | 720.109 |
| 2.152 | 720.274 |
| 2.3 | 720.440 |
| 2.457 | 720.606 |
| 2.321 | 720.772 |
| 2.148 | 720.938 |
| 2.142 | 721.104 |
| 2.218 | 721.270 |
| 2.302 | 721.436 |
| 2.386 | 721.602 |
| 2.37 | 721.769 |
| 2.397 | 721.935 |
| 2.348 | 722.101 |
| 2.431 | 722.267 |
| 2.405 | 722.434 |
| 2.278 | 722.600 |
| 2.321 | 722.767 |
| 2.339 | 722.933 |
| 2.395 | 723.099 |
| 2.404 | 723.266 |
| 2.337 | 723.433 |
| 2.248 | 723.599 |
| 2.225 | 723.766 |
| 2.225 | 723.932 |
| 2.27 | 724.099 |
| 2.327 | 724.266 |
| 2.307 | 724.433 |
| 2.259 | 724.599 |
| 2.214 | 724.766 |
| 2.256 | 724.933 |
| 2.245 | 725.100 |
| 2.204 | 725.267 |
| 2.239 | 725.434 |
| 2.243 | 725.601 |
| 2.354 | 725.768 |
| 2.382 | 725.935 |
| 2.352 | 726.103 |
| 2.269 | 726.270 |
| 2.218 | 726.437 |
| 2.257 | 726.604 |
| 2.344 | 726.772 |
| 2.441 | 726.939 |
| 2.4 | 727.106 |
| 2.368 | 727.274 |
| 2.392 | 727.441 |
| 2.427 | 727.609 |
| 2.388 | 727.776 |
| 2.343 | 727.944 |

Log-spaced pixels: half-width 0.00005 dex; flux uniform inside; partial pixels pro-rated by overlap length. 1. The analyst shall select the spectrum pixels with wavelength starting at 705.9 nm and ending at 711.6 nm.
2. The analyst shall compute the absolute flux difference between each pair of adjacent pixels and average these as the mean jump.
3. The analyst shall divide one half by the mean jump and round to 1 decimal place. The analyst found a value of 7.1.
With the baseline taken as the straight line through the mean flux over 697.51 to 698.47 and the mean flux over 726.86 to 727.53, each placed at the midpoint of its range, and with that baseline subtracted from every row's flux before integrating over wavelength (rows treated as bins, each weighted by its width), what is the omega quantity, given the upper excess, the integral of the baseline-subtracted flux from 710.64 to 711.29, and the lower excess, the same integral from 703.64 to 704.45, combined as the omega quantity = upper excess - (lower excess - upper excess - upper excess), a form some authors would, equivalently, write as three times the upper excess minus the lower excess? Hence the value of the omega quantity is -0.50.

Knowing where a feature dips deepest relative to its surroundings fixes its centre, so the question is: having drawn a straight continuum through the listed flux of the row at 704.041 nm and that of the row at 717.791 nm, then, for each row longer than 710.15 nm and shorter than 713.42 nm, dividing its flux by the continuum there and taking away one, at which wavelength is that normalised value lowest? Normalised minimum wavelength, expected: 710.228 nm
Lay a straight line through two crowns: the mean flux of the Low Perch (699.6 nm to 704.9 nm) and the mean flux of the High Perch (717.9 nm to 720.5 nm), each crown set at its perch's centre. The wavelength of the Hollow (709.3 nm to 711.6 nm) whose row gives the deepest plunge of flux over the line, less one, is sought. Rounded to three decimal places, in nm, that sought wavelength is 710.228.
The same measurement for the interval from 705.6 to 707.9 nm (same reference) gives 706.640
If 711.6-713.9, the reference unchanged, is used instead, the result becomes 713.507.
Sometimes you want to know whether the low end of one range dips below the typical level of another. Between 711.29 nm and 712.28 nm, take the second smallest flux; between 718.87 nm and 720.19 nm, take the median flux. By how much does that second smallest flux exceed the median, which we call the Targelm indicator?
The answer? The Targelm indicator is -0.04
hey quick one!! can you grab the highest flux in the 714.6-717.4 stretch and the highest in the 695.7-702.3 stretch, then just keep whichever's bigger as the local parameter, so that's 2.55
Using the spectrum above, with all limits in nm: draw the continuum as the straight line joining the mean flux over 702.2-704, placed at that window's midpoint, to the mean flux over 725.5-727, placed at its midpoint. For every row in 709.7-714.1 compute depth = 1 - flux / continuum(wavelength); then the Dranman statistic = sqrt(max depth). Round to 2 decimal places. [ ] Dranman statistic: 0.38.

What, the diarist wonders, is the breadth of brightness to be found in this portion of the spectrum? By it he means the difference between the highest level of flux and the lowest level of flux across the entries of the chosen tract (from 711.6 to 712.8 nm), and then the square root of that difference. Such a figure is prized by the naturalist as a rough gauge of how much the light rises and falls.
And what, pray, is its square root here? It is 0.35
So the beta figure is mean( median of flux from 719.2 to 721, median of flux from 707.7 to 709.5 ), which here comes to 2.26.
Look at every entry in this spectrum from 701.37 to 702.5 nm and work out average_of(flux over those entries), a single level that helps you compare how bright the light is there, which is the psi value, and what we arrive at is 2.40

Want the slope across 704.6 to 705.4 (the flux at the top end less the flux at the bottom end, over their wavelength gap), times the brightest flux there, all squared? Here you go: 0.7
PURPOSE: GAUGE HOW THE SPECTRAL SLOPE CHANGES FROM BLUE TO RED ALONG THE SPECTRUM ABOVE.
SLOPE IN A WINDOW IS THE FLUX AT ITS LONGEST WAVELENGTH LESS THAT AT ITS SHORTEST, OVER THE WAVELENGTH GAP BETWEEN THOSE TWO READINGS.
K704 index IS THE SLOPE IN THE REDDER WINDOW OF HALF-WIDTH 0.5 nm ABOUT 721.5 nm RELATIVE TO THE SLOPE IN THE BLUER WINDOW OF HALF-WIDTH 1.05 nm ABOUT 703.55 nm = 7.1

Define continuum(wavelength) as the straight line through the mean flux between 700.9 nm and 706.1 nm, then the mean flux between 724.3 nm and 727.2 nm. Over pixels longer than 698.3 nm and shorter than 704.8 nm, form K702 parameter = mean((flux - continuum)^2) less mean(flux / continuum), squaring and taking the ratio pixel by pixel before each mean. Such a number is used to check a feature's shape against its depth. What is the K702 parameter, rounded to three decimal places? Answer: -0.964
